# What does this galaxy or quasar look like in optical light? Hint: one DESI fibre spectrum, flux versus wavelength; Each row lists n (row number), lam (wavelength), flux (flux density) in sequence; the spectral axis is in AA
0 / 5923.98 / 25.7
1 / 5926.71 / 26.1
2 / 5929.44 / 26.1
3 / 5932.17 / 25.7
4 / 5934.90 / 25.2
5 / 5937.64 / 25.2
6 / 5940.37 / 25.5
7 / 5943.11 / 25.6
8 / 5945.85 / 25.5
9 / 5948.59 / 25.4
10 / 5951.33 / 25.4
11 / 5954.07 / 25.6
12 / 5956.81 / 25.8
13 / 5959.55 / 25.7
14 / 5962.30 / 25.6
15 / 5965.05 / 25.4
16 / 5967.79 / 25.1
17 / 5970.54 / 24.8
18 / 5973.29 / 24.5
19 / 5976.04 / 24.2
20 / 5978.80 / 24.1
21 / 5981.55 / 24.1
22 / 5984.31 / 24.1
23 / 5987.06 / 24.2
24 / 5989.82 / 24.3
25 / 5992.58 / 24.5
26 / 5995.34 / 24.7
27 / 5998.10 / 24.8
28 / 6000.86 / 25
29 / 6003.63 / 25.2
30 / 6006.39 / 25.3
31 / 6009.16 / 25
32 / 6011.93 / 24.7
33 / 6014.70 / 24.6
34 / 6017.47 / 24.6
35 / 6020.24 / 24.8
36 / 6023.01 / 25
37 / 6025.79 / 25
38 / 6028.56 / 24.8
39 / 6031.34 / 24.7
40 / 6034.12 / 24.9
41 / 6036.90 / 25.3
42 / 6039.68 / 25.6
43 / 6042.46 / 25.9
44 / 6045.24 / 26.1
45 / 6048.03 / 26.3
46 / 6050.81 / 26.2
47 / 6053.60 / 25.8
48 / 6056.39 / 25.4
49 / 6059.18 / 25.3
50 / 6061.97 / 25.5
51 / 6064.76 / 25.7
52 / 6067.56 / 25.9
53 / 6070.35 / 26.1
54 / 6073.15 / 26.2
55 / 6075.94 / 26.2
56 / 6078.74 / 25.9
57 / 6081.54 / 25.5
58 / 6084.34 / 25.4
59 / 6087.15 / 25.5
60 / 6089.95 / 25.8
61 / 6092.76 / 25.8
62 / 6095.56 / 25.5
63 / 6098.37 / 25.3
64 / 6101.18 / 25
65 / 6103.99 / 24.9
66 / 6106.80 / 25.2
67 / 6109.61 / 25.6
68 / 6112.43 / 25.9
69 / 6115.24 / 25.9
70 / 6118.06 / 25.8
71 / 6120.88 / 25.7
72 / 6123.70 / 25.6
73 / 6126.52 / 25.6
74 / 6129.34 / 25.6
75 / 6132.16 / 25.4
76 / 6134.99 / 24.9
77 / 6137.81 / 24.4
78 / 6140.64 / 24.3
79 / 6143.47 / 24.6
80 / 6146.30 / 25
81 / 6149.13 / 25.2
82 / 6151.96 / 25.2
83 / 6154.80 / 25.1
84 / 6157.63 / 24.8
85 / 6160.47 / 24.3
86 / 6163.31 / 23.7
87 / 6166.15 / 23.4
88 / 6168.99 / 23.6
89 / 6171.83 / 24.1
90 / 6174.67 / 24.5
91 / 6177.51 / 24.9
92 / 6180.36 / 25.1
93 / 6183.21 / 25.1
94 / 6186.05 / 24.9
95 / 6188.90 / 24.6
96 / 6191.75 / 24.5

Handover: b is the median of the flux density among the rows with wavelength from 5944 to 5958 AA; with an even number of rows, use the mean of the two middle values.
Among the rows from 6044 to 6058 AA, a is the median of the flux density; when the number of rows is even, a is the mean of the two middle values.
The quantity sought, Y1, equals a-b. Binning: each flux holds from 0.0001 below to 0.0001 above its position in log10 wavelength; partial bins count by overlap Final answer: 0.6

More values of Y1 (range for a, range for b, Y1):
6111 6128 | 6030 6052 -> 0.0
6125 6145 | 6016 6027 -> 0.0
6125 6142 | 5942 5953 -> -0.3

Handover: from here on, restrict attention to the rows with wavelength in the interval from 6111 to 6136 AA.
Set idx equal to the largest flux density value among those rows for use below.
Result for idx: 25.9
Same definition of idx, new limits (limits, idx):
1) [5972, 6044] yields 25.9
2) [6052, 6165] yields 26.2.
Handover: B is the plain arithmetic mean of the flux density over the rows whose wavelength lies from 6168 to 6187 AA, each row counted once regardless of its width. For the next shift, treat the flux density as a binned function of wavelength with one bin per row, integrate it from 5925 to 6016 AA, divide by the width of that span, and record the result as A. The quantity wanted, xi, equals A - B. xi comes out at 0.5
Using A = 25.1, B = 24.6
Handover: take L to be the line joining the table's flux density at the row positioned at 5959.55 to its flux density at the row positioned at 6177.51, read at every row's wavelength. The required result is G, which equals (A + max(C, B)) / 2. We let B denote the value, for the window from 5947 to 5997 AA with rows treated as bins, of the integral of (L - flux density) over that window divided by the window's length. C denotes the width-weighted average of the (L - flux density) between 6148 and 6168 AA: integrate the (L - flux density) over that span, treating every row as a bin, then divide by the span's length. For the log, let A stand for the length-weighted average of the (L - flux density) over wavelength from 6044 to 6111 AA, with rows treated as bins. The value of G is 0.2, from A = -0.40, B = 0.79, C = 0.5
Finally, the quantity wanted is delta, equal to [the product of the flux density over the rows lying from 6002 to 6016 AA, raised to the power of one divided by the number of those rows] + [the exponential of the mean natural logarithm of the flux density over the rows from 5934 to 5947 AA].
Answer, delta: 50.4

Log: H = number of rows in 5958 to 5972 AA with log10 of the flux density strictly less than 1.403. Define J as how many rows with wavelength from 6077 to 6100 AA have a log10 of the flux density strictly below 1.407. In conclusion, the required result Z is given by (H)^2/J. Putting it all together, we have 1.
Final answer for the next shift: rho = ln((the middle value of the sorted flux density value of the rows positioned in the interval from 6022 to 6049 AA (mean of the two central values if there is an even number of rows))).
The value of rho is 3.22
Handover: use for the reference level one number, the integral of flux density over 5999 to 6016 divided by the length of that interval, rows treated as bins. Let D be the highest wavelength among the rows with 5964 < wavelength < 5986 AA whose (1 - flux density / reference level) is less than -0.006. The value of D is 5965.05 AA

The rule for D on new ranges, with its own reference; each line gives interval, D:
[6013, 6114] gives 6112.43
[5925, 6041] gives 6039.68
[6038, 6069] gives 6067.56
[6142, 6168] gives 6151.96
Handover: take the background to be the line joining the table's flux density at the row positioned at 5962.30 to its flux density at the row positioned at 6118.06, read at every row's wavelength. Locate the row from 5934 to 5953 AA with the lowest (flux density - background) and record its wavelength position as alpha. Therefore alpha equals 5937.64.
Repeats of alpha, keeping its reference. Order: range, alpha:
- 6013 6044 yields 6017.47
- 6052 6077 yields 6059.18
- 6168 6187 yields 6168.99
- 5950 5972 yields 5970.54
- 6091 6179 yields 6166.15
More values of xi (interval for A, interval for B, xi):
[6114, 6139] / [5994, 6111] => 0.1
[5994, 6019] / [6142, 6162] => 0.0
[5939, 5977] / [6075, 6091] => -0.4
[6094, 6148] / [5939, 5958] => -0.3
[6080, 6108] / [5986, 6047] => 0.4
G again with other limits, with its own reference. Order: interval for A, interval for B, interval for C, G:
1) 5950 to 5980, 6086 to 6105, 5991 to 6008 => 0.6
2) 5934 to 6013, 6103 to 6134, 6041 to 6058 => 0.1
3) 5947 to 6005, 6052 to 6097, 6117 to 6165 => 0.4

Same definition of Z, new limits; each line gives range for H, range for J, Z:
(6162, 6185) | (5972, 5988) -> 11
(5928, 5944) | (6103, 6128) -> 2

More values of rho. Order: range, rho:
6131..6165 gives 3.21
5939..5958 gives 3.24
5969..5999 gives 3.19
